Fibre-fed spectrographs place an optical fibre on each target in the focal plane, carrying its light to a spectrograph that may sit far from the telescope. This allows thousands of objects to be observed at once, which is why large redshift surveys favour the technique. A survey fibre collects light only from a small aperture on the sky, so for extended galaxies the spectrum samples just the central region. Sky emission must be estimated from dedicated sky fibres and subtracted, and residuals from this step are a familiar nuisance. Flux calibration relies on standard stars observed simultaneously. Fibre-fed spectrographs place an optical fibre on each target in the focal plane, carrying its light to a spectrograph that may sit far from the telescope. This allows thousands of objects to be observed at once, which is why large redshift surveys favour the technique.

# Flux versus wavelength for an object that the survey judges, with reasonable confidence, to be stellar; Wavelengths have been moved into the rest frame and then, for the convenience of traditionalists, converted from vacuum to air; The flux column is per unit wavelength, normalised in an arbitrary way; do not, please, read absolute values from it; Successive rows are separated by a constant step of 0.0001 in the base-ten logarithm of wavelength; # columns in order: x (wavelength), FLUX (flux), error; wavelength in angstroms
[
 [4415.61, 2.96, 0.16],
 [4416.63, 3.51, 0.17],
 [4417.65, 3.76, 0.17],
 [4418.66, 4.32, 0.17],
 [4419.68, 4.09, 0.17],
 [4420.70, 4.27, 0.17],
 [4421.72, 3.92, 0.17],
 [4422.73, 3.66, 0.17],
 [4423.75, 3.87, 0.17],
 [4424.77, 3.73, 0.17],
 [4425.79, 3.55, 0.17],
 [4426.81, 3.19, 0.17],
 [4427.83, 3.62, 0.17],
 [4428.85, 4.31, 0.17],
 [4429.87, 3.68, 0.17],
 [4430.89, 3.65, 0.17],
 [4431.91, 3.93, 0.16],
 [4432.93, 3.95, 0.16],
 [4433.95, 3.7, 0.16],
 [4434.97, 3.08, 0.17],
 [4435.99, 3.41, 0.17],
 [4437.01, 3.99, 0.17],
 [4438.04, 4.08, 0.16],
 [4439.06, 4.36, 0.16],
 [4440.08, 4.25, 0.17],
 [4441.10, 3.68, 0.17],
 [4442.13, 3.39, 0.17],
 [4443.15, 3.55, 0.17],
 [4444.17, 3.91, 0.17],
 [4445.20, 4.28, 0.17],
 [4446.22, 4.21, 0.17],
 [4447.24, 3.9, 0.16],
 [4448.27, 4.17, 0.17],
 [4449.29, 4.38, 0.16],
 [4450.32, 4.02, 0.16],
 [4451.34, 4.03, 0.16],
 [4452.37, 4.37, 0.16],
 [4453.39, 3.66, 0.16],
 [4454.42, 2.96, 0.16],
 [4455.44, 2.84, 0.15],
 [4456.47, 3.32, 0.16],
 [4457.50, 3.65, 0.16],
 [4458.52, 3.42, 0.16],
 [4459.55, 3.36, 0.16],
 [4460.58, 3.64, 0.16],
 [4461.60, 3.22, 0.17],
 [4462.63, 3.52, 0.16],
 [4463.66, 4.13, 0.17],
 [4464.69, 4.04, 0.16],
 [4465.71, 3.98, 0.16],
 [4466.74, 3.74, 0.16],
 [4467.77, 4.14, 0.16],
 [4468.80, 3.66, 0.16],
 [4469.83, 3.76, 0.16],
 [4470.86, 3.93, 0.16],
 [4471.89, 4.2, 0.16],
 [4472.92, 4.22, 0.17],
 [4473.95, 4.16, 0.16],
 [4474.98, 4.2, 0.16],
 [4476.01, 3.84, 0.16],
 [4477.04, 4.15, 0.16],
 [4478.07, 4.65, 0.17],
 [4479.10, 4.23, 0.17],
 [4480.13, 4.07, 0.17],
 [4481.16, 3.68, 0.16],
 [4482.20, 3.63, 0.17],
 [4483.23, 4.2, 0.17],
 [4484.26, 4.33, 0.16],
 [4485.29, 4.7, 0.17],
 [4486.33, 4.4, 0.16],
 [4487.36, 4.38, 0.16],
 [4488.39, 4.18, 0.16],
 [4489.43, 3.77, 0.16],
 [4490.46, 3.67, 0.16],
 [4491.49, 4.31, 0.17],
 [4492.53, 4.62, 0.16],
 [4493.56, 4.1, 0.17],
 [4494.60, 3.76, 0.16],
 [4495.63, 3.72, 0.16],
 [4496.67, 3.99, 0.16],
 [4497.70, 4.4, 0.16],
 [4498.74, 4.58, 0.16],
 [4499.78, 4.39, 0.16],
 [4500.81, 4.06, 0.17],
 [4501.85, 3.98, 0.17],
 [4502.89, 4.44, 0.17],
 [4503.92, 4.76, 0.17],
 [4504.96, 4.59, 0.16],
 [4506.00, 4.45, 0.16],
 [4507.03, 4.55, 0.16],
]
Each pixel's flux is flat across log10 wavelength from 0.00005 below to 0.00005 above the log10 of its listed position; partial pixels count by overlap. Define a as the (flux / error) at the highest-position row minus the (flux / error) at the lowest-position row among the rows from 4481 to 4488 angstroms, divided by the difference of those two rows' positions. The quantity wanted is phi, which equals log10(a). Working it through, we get -0.2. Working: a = 0.71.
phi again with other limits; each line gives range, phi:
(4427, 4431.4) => -1.2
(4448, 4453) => -0.2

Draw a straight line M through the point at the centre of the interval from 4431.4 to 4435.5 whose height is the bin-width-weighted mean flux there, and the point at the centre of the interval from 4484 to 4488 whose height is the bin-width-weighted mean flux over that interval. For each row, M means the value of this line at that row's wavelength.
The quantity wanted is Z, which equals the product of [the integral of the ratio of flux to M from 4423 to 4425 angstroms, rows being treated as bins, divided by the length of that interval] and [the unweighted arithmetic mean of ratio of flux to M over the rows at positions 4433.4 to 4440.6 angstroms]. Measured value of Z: 1.11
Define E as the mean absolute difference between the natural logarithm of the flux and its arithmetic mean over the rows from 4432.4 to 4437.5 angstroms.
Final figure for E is 0.086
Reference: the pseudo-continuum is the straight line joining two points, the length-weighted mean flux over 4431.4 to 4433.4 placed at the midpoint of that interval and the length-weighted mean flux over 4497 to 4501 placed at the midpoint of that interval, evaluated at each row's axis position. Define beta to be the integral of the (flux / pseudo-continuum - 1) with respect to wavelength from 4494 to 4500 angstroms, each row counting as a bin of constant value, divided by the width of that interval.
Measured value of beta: -0.053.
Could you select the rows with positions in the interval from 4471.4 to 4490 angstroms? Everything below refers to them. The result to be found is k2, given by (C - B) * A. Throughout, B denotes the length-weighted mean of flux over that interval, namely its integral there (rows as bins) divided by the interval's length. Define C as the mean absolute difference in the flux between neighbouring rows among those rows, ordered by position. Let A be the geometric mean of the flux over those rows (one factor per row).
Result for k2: -16.3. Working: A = 4.2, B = 4.17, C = 0.254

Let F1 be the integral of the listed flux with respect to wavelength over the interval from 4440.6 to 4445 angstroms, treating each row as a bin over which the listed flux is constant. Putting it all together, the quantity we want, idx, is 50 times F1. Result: 808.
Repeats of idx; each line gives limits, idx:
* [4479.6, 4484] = 863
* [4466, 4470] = 767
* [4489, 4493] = 819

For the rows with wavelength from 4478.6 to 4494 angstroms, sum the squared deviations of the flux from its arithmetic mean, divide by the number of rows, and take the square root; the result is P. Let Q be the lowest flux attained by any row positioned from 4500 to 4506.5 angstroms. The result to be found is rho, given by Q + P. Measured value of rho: 4.30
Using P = 0.325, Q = 3.98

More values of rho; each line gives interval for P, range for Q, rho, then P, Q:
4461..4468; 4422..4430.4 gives 3.51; 0.323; 3.19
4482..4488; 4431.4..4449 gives 3.40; 0.325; 3.08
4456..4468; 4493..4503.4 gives 4.03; 0.313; 3.72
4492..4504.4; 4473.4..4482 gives 4.01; 0.329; 3.68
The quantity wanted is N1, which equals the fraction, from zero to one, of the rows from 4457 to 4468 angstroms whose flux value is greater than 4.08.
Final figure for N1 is 0.2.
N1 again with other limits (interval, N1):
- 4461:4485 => 0.5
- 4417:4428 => 0.3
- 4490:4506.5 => 0.6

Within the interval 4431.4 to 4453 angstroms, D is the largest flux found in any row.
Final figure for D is 4.38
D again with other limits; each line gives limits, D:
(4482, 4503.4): 4.7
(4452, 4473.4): 4.37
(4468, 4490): 4.7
